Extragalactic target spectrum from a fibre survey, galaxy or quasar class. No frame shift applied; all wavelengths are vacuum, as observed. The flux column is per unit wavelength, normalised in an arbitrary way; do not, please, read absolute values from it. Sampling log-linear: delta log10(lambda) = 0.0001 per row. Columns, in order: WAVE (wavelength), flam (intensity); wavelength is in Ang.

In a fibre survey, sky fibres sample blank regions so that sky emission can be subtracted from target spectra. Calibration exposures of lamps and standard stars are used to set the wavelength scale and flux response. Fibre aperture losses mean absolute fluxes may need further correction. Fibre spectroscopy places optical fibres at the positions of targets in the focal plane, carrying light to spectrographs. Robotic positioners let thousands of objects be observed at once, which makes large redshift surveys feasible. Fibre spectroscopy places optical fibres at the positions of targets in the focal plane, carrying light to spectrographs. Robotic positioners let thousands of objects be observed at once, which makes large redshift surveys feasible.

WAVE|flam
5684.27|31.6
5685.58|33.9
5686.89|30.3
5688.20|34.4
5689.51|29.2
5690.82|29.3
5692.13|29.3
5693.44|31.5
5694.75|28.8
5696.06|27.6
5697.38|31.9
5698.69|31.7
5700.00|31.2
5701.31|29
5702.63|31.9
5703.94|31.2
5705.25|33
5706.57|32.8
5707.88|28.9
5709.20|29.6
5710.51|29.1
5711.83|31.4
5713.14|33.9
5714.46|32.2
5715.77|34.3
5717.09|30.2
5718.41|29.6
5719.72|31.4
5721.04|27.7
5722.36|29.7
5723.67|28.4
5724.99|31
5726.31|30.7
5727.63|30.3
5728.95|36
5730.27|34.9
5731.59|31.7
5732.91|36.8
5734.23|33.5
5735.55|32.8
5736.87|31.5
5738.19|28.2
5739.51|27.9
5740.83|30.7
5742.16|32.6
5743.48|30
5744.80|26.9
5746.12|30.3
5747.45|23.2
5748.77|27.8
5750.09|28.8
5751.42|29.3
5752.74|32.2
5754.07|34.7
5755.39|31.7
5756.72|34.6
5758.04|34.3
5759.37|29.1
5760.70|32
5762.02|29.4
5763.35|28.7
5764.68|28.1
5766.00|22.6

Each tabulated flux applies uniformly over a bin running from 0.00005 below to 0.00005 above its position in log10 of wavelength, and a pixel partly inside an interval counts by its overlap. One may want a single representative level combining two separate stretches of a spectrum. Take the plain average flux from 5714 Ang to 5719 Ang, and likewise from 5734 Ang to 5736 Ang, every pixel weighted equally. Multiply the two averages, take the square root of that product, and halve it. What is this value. 16.2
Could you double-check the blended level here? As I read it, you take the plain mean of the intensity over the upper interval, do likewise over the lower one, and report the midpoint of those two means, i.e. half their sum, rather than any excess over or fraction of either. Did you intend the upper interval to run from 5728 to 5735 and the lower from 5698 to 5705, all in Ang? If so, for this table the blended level 32.8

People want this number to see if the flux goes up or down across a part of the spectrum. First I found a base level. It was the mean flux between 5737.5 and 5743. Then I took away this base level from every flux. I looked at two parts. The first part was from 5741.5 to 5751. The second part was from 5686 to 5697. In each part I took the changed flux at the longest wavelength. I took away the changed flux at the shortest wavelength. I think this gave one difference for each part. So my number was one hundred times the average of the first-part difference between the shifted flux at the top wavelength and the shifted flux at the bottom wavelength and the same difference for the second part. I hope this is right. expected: -325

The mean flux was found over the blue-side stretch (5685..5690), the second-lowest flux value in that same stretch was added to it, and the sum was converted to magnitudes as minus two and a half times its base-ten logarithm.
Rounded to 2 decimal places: -4.49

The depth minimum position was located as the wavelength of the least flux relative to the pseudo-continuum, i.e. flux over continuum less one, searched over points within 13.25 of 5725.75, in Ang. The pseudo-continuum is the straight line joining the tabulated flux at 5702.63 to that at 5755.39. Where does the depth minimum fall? 5721.04 Ang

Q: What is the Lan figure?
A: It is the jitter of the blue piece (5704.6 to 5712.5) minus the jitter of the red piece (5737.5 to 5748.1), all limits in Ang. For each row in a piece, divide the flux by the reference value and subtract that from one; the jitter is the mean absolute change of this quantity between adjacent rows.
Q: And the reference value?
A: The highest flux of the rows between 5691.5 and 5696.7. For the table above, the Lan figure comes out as -0.048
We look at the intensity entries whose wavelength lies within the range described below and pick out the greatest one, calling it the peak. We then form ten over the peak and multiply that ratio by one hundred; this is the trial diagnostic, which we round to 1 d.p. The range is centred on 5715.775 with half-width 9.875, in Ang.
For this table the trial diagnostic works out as 29.2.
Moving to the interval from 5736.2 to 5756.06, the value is 28.8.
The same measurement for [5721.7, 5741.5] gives 27.2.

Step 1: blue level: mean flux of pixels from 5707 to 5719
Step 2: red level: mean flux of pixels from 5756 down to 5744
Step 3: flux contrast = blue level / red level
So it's 1.05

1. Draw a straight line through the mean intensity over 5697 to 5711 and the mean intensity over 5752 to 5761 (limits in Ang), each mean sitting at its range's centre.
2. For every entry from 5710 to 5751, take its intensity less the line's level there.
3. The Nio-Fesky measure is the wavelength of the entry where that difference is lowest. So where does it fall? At 5747.45 Ang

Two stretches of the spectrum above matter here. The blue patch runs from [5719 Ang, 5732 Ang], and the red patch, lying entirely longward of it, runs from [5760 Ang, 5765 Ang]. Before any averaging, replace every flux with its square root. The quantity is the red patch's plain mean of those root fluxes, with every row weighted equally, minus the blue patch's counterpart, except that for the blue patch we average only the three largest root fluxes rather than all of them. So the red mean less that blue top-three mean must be -0.41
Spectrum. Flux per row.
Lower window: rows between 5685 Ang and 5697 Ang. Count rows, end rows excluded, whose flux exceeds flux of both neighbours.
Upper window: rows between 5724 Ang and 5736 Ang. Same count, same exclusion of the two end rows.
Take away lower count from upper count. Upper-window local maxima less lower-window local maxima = 0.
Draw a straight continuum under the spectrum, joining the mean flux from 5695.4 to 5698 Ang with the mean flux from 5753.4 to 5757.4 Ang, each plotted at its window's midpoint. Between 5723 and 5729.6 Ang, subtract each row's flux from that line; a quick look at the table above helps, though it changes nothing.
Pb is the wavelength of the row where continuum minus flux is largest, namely 5723.67 Ang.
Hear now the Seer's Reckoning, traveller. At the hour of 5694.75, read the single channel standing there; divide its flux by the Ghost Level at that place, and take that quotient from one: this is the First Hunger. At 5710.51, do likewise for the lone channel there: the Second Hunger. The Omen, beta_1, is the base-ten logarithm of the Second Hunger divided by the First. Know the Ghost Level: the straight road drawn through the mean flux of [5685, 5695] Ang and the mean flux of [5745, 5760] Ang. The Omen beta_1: -0.1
